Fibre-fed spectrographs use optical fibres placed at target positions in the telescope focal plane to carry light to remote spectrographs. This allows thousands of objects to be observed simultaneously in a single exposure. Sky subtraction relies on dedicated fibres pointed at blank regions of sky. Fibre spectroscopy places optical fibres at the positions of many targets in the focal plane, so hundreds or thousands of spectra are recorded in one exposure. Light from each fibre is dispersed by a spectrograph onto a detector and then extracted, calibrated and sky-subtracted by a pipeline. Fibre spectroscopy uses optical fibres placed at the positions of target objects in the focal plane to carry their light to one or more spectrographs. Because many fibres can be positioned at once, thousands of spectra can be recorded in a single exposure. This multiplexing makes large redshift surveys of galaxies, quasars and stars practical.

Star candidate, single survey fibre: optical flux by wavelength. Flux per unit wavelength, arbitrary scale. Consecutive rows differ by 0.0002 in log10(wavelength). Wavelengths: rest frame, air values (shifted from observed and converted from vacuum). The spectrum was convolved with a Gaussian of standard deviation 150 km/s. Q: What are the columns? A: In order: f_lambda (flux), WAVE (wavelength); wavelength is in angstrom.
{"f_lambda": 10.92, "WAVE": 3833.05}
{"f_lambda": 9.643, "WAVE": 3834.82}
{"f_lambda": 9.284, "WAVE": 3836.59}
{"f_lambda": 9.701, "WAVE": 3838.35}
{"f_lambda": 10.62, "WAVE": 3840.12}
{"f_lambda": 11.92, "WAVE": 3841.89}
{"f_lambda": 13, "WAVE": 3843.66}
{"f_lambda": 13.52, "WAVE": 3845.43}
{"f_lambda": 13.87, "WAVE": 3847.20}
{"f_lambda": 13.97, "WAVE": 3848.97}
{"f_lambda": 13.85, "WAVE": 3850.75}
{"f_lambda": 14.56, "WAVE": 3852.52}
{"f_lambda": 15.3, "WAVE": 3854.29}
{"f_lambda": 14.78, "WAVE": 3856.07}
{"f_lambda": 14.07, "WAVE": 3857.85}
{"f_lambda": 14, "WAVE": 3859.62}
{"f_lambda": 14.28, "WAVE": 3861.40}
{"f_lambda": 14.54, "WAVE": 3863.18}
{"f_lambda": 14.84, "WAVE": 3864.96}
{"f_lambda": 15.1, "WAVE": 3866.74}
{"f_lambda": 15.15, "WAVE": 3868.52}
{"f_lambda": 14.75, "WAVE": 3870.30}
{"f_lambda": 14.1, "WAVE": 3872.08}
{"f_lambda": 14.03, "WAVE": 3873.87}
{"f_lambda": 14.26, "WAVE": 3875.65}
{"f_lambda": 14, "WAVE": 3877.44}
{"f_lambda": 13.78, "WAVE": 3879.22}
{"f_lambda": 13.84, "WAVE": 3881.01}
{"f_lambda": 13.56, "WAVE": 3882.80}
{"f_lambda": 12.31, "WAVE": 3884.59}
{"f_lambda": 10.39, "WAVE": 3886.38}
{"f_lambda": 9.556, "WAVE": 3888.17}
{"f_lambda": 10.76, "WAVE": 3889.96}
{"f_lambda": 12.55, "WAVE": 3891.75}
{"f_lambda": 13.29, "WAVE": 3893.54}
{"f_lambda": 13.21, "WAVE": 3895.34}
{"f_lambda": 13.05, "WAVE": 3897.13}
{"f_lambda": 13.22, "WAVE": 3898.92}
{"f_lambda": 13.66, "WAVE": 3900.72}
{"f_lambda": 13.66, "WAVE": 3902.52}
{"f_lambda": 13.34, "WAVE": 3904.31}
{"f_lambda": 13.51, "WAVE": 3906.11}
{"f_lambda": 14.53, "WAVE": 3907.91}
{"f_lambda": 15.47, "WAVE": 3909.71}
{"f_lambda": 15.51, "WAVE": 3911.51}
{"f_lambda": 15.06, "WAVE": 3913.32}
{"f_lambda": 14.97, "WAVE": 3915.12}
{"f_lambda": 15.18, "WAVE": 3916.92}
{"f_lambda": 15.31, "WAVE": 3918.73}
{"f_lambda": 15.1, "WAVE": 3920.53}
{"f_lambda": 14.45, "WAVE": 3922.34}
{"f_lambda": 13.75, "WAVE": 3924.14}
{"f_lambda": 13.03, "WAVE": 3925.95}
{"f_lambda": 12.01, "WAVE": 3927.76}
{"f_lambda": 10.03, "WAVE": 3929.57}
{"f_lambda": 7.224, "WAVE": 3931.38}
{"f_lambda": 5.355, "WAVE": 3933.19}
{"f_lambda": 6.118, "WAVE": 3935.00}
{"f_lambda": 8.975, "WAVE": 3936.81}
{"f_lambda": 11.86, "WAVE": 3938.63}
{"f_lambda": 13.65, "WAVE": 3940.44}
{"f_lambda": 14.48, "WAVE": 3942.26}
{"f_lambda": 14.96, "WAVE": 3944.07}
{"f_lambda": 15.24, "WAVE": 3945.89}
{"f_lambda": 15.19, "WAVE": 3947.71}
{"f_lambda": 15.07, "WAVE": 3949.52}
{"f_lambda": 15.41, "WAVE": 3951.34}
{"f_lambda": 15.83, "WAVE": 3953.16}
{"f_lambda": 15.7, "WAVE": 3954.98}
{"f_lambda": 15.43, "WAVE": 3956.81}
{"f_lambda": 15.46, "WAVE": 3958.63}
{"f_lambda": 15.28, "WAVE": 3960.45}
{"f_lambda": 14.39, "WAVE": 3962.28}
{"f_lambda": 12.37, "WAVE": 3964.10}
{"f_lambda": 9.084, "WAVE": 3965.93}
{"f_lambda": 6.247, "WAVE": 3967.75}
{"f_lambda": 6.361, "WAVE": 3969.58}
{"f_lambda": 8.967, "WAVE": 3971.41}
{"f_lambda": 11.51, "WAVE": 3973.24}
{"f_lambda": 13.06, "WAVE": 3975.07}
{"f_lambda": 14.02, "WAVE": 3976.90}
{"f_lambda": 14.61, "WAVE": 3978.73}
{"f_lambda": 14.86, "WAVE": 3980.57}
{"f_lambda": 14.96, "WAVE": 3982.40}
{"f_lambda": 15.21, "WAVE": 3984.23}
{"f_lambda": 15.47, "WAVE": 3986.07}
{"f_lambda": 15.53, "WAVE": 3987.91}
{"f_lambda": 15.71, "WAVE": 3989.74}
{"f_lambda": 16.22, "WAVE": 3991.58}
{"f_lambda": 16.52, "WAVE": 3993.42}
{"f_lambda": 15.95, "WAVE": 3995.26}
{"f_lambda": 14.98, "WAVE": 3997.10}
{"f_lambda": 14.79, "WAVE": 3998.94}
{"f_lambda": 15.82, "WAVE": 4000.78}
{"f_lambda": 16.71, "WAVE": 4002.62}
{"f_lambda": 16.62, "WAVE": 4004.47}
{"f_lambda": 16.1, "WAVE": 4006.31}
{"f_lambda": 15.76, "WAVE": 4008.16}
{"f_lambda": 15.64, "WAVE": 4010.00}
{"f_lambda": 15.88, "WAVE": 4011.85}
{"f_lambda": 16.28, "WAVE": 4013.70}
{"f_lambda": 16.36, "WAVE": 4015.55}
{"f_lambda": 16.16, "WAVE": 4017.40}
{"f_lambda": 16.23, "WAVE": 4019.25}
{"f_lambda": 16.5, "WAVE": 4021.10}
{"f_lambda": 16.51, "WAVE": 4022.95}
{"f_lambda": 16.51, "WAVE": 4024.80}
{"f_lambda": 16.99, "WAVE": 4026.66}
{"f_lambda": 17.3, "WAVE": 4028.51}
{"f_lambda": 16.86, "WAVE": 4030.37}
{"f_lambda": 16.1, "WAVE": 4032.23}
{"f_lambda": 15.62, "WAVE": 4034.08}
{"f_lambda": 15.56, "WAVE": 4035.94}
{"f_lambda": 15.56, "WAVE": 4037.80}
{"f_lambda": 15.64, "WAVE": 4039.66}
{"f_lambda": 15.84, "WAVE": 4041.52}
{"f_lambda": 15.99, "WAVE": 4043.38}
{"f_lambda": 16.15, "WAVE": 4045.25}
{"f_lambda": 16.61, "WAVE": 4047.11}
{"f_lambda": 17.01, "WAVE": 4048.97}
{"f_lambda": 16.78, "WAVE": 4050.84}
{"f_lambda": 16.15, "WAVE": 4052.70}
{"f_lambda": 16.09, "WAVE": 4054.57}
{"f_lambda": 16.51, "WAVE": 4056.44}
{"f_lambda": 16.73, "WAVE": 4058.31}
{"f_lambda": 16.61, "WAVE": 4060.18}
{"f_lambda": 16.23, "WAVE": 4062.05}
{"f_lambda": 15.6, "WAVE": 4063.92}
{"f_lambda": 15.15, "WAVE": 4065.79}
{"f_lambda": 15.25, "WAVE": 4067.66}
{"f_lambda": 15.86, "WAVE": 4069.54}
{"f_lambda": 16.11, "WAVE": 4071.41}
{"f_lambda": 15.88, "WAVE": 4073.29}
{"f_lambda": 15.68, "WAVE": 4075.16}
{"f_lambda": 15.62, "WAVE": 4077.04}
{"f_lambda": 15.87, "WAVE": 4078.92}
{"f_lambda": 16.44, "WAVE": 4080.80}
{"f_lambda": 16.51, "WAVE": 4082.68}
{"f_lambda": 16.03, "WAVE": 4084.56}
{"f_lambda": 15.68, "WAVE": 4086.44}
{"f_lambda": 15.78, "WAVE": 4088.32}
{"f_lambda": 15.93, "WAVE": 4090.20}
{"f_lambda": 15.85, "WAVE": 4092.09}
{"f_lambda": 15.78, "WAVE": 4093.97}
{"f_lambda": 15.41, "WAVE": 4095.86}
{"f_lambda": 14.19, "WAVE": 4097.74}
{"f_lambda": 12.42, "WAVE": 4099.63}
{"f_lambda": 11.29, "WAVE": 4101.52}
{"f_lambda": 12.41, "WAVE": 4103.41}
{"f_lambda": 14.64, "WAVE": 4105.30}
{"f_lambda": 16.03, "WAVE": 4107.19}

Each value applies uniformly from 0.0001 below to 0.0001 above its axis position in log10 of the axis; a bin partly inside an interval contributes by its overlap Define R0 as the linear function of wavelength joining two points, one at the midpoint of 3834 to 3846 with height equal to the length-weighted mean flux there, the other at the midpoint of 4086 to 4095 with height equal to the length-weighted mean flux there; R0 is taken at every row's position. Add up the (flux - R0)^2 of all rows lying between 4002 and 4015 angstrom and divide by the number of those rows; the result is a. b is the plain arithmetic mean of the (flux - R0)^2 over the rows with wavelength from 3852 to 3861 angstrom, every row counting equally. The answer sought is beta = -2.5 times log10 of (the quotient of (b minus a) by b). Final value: 0.49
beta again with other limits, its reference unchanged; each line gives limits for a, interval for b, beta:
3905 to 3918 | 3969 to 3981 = 0.94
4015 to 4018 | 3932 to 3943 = 0.21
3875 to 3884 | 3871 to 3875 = 1.65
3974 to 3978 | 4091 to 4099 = 0.34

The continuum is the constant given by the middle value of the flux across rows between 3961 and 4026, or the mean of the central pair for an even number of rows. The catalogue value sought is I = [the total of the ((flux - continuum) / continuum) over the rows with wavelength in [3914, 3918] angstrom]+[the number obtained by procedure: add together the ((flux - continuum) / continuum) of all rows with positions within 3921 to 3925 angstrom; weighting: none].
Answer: -0.27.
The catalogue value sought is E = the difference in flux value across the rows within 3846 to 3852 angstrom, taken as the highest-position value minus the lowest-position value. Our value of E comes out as 0.0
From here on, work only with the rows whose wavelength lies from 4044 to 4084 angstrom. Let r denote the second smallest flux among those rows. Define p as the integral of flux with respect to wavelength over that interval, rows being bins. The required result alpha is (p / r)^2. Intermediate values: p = 645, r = 15.25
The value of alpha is 1790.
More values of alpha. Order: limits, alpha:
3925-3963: 6408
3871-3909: 2294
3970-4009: 2520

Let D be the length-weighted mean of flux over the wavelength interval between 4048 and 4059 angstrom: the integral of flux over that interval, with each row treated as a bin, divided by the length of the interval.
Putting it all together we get 16.5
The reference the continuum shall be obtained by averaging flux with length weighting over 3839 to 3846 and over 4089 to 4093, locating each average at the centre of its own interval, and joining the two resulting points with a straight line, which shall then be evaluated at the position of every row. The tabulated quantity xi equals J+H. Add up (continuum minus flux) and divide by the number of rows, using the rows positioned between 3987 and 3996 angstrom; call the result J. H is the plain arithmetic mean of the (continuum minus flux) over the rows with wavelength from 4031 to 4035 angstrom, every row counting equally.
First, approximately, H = -0.9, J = -1.6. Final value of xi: -2.5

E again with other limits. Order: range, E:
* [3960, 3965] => -2.9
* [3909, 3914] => -0.4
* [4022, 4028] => 0.5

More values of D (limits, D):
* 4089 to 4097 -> 15.7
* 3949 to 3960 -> 15.5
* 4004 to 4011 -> 16.0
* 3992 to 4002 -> 15.7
